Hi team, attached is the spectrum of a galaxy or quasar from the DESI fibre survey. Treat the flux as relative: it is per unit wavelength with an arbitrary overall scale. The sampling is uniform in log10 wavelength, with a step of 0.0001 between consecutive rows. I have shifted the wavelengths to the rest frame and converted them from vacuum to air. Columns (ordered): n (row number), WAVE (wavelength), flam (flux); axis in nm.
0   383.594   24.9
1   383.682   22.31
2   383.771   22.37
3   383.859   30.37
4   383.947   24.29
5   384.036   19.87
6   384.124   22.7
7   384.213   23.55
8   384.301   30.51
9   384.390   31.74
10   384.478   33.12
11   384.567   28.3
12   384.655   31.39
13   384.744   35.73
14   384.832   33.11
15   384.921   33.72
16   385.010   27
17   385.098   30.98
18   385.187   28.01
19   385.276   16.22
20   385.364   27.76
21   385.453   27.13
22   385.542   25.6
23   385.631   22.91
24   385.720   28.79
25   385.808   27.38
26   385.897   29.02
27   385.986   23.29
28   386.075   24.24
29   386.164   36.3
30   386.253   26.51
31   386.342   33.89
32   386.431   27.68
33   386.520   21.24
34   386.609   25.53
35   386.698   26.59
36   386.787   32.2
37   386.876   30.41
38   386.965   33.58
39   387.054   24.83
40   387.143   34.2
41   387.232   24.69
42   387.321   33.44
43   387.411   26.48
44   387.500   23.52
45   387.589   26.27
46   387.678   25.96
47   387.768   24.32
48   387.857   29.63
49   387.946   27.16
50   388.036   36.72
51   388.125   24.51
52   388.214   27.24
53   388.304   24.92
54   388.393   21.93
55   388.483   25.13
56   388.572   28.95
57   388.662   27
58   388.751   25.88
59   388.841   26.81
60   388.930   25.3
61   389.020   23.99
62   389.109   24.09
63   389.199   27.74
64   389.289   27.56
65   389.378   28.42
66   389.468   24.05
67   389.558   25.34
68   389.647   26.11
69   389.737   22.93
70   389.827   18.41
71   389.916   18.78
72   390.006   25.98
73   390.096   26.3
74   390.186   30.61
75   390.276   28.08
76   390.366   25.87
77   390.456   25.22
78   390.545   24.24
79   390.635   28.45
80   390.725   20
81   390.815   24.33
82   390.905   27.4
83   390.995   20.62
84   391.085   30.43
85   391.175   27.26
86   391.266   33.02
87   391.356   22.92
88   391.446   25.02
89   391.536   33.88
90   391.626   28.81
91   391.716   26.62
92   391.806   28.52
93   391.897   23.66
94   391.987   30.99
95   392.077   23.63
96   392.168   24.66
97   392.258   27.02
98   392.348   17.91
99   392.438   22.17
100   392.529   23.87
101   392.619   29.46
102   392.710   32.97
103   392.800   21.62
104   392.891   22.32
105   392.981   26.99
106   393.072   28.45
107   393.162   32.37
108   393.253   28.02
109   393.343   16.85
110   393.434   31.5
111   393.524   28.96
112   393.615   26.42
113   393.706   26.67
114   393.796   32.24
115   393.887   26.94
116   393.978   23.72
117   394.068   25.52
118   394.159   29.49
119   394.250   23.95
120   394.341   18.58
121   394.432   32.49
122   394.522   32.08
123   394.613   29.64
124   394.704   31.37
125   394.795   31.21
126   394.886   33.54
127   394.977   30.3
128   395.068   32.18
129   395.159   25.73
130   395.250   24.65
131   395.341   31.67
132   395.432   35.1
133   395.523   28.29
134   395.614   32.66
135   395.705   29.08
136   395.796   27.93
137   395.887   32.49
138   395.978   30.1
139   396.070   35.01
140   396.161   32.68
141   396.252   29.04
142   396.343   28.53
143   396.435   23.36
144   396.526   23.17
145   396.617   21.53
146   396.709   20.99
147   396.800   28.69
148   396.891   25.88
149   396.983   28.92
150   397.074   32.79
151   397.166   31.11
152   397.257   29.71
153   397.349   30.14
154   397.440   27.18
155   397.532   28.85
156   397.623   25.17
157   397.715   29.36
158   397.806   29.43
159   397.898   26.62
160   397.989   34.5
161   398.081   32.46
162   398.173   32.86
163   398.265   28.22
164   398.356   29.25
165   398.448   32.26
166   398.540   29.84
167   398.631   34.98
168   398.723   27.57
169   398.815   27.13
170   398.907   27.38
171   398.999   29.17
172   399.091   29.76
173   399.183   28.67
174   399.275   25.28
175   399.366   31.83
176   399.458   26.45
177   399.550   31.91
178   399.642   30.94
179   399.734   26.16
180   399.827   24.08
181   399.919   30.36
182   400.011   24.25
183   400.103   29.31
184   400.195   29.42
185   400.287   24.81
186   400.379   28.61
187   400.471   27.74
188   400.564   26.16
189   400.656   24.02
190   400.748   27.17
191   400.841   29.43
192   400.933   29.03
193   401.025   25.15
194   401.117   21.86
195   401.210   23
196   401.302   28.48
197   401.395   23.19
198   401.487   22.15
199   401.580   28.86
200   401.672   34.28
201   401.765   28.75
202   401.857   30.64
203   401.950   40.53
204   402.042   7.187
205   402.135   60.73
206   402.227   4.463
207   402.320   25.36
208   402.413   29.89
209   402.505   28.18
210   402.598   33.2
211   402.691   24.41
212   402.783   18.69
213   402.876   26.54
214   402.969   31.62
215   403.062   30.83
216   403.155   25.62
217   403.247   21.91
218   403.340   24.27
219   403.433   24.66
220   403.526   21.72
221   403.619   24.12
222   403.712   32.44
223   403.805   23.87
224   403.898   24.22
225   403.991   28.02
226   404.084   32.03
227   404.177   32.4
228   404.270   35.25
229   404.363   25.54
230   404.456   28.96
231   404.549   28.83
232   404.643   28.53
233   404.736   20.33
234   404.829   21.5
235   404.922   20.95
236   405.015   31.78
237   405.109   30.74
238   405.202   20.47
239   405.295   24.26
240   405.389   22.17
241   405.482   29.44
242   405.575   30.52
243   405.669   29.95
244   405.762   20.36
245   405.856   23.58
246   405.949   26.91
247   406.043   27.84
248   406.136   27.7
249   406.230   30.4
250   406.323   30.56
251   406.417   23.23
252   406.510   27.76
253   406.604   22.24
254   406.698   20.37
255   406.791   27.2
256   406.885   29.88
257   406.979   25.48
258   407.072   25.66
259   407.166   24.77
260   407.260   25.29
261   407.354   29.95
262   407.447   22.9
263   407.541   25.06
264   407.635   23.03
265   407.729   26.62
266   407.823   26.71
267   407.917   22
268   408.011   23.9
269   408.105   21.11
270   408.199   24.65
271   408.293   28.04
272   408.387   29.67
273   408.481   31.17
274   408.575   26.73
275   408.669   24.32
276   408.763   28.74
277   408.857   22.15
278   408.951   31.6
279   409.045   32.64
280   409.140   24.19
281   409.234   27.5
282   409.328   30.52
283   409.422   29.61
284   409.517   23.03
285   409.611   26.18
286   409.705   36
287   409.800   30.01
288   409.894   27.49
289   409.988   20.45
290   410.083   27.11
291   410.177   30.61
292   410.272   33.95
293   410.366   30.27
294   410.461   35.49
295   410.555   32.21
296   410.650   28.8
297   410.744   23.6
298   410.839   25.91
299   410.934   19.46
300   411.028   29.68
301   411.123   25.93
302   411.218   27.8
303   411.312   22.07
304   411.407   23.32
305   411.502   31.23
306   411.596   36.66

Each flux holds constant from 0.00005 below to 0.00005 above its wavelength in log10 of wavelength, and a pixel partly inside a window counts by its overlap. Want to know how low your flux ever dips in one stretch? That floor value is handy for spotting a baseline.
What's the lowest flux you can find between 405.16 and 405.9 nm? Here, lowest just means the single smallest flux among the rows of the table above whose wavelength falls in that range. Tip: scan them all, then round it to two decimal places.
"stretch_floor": 20.36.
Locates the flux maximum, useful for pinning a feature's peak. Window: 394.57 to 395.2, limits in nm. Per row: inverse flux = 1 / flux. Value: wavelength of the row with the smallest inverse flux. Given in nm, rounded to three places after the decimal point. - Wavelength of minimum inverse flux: 394.886 nm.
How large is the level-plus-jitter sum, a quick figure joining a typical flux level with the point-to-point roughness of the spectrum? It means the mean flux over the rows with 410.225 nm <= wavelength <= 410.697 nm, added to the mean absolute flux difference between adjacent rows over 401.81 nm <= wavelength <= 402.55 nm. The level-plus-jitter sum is 57.9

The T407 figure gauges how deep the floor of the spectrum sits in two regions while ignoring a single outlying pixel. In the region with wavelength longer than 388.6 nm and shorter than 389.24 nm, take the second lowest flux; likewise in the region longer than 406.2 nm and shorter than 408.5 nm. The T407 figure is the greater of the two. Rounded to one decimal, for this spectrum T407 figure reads 24.1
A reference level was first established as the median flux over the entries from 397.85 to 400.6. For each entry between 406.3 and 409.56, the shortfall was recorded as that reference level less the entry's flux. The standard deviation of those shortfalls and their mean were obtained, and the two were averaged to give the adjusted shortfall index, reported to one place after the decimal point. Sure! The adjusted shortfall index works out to 3.0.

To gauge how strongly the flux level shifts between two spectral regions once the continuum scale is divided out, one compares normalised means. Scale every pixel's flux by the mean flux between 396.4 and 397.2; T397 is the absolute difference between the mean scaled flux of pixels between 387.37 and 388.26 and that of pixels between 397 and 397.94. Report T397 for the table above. 0.071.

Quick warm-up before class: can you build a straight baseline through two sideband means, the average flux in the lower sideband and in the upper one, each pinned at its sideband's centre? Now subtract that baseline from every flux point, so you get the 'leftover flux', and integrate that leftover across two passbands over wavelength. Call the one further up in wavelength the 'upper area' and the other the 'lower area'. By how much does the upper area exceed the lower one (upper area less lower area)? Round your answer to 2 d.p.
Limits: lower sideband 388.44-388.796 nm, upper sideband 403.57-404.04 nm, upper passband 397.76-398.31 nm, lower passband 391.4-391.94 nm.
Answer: 1.67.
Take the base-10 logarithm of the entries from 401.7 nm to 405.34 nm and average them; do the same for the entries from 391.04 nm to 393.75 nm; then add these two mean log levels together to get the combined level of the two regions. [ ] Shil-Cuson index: 2.83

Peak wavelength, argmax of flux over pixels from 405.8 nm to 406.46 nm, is 406.323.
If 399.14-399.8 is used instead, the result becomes 399.550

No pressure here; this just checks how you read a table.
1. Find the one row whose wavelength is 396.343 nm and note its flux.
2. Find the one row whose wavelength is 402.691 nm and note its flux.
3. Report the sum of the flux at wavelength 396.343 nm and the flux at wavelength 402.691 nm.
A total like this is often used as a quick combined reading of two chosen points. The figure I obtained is 52.9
